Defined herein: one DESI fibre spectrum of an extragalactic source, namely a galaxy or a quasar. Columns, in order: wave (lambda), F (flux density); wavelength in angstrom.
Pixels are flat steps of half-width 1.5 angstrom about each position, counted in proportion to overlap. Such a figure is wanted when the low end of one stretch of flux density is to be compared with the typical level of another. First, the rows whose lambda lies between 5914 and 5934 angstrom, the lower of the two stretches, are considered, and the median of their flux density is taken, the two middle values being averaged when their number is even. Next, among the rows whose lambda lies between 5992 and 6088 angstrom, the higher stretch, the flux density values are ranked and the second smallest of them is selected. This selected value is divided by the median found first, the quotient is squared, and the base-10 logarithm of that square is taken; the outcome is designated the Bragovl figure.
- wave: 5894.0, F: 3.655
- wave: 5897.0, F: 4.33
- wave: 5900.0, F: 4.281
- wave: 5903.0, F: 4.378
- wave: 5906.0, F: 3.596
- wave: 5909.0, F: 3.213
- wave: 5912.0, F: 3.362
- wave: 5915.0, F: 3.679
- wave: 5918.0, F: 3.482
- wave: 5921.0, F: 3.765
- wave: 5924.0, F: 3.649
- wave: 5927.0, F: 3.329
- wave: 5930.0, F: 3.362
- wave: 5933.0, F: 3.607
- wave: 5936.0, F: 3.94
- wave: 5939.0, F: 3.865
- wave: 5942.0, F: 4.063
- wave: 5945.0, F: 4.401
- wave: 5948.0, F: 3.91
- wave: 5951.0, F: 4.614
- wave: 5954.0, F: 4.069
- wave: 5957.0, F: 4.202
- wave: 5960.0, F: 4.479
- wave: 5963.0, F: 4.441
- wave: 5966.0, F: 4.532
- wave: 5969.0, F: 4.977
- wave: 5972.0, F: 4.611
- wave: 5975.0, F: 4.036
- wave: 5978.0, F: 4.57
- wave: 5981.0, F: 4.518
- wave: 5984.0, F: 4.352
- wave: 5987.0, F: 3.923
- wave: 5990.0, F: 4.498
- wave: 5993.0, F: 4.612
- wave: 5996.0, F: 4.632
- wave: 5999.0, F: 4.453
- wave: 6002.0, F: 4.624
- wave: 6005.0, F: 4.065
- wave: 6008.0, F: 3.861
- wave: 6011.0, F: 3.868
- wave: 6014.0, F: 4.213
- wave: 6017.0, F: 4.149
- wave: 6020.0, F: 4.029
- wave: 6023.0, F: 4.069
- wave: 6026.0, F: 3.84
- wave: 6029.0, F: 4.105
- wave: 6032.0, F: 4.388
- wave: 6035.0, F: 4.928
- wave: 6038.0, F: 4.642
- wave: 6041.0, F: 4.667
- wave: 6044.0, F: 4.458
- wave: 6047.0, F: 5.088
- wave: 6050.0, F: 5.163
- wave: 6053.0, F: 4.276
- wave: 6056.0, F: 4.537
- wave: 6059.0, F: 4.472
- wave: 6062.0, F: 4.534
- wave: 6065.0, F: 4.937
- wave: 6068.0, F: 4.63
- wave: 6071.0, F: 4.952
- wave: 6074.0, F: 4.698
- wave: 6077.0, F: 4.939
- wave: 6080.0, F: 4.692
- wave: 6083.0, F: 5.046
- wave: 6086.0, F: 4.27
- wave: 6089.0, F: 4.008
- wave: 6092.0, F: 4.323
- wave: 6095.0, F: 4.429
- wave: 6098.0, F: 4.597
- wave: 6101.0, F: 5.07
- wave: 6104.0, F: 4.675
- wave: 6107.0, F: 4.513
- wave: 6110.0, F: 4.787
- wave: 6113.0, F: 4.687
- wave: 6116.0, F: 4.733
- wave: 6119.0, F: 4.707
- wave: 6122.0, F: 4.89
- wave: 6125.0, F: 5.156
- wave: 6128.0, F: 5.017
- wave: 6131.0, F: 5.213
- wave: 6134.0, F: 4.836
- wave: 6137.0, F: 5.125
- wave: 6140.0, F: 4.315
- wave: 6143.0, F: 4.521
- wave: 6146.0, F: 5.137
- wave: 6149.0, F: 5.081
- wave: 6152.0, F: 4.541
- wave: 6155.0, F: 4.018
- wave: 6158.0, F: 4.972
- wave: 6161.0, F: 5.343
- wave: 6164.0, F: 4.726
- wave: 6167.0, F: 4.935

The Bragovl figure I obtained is 0.06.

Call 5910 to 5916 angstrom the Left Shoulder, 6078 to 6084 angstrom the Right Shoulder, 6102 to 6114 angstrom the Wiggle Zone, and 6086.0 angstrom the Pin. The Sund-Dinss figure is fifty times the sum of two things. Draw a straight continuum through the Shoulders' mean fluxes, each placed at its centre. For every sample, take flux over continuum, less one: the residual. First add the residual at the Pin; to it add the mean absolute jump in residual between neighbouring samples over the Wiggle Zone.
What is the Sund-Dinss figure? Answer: -5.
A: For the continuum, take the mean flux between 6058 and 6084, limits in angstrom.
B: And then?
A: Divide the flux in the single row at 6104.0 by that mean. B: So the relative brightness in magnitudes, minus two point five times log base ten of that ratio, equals 0.021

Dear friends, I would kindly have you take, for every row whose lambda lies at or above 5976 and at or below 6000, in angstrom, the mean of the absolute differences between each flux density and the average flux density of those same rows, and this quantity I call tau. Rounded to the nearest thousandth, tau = 0.154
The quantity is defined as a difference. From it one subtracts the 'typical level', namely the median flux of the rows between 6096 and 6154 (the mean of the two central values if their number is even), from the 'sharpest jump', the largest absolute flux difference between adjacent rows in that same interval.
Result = -3.98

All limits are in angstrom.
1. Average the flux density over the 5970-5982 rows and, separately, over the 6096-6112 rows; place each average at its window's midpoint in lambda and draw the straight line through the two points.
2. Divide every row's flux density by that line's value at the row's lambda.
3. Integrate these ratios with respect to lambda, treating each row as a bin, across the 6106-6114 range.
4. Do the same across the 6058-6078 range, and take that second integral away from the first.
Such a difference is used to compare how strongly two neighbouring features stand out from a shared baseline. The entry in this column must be -13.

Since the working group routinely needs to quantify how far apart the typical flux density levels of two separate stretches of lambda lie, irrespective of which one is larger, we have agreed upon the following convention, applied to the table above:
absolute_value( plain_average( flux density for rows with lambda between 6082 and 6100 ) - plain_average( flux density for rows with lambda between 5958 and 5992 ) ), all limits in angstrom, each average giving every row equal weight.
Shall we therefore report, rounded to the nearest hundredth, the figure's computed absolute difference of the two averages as 0.00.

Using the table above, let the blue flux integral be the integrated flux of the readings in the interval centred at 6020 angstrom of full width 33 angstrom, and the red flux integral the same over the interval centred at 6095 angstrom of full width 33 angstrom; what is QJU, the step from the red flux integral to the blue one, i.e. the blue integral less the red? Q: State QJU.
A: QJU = -15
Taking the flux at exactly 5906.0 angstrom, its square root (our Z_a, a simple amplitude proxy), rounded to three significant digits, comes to 1.90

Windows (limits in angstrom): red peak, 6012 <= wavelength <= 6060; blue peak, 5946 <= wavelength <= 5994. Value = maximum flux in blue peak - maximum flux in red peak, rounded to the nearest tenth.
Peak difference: -0.2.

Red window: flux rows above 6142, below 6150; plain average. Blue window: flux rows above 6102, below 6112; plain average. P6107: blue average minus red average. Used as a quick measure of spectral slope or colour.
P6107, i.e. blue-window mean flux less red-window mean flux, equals -0.25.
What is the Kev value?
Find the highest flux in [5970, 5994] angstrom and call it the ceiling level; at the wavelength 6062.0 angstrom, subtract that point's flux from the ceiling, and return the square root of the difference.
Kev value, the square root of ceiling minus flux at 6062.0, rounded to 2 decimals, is 0.28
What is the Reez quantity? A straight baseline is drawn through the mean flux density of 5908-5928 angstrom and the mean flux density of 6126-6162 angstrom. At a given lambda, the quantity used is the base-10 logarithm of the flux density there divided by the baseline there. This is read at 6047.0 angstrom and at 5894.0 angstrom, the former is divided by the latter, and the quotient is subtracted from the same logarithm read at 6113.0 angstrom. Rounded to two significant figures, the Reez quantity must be -2.1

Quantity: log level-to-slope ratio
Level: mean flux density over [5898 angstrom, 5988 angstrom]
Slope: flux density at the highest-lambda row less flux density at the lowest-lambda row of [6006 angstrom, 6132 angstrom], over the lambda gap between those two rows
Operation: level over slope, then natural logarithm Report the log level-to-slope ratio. 5.9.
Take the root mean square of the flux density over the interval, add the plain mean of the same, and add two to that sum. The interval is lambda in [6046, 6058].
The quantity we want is 11.5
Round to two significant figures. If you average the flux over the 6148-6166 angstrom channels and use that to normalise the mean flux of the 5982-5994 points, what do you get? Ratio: 0.91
